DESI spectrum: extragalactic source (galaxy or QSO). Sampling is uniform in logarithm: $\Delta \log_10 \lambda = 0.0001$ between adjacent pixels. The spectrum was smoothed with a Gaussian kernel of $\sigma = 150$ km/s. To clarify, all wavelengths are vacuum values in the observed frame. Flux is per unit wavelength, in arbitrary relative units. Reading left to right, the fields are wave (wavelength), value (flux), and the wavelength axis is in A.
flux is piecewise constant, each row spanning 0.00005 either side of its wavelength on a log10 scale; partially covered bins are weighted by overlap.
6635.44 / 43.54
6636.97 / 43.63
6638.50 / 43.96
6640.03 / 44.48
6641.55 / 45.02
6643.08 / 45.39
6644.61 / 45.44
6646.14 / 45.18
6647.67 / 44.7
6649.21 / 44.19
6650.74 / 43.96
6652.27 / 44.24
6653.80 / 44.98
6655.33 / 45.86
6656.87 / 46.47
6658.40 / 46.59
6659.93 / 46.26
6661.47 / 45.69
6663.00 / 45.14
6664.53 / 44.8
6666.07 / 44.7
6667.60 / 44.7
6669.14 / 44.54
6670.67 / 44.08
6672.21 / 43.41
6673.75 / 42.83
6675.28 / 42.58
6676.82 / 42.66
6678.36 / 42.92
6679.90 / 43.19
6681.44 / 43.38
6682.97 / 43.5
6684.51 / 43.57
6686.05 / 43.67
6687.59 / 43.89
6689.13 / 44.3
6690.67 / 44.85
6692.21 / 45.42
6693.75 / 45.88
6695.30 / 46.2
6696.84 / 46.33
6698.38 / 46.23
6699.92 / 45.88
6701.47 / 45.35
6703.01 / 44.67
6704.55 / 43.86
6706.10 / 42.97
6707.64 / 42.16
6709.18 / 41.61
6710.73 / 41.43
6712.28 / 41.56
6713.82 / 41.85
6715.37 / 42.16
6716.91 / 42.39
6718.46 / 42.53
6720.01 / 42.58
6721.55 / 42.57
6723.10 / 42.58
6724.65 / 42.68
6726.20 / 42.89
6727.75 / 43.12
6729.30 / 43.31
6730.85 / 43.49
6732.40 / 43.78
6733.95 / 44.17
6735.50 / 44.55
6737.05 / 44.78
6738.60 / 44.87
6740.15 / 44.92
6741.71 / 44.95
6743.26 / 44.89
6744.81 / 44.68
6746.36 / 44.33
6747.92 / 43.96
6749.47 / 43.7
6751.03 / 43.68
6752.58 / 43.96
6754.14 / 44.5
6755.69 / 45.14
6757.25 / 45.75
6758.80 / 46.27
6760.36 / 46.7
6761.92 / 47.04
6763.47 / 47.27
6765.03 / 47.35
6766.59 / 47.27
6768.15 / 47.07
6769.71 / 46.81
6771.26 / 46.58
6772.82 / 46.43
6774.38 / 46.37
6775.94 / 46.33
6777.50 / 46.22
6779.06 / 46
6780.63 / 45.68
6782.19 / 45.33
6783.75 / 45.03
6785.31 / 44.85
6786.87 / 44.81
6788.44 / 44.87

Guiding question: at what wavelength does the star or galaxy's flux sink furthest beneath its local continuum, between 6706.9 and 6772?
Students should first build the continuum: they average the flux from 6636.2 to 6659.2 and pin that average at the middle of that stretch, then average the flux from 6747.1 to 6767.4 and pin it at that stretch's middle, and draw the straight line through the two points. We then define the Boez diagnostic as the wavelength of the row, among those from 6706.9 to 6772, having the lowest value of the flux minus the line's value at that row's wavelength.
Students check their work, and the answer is 6710.73 A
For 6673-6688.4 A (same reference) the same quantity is 6675.28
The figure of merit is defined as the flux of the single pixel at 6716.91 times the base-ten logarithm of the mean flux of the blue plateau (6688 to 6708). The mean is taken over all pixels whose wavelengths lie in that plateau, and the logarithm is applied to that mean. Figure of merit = 70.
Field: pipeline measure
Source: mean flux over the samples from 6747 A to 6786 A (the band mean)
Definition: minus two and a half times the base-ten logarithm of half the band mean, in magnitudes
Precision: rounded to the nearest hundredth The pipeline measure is -3.40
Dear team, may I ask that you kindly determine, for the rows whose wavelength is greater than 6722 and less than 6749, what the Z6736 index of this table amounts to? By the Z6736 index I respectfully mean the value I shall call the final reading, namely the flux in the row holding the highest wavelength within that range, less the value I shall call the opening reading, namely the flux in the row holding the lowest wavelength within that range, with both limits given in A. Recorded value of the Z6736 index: 1.4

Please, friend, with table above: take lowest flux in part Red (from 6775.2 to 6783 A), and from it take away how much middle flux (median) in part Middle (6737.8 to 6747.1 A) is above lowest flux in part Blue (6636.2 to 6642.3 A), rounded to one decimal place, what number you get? 44.1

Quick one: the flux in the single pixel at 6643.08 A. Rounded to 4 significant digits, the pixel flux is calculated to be 45.39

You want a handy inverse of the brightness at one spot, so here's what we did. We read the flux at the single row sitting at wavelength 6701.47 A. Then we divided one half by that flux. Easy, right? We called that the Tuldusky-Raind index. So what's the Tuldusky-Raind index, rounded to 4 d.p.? 0.0110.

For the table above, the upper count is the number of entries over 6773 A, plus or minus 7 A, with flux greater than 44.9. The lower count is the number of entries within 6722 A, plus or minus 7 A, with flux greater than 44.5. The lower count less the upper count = -9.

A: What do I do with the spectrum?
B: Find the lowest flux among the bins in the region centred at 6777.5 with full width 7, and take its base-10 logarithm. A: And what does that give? 1.66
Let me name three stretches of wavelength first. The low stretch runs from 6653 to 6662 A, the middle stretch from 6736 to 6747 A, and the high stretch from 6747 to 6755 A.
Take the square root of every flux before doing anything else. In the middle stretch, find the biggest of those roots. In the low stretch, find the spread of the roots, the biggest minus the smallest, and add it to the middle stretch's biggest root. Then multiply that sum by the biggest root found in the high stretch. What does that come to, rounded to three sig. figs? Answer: 45.5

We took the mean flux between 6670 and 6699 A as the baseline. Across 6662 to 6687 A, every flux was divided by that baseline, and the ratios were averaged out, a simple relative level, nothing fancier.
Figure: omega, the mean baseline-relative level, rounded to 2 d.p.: 0.99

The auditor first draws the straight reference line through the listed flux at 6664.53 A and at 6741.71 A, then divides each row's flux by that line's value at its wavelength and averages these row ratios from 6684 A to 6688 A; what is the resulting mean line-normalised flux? 0.97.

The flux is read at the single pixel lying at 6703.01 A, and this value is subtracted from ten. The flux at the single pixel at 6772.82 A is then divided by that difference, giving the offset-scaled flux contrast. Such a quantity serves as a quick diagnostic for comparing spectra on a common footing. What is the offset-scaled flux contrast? -1.34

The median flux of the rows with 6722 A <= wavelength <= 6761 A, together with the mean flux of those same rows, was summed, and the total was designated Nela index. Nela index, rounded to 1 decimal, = 88.6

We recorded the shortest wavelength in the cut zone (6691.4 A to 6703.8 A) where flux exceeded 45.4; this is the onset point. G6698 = 6692.21 A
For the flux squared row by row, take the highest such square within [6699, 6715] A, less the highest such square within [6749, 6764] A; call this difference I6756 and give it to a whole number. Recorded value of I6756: -129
